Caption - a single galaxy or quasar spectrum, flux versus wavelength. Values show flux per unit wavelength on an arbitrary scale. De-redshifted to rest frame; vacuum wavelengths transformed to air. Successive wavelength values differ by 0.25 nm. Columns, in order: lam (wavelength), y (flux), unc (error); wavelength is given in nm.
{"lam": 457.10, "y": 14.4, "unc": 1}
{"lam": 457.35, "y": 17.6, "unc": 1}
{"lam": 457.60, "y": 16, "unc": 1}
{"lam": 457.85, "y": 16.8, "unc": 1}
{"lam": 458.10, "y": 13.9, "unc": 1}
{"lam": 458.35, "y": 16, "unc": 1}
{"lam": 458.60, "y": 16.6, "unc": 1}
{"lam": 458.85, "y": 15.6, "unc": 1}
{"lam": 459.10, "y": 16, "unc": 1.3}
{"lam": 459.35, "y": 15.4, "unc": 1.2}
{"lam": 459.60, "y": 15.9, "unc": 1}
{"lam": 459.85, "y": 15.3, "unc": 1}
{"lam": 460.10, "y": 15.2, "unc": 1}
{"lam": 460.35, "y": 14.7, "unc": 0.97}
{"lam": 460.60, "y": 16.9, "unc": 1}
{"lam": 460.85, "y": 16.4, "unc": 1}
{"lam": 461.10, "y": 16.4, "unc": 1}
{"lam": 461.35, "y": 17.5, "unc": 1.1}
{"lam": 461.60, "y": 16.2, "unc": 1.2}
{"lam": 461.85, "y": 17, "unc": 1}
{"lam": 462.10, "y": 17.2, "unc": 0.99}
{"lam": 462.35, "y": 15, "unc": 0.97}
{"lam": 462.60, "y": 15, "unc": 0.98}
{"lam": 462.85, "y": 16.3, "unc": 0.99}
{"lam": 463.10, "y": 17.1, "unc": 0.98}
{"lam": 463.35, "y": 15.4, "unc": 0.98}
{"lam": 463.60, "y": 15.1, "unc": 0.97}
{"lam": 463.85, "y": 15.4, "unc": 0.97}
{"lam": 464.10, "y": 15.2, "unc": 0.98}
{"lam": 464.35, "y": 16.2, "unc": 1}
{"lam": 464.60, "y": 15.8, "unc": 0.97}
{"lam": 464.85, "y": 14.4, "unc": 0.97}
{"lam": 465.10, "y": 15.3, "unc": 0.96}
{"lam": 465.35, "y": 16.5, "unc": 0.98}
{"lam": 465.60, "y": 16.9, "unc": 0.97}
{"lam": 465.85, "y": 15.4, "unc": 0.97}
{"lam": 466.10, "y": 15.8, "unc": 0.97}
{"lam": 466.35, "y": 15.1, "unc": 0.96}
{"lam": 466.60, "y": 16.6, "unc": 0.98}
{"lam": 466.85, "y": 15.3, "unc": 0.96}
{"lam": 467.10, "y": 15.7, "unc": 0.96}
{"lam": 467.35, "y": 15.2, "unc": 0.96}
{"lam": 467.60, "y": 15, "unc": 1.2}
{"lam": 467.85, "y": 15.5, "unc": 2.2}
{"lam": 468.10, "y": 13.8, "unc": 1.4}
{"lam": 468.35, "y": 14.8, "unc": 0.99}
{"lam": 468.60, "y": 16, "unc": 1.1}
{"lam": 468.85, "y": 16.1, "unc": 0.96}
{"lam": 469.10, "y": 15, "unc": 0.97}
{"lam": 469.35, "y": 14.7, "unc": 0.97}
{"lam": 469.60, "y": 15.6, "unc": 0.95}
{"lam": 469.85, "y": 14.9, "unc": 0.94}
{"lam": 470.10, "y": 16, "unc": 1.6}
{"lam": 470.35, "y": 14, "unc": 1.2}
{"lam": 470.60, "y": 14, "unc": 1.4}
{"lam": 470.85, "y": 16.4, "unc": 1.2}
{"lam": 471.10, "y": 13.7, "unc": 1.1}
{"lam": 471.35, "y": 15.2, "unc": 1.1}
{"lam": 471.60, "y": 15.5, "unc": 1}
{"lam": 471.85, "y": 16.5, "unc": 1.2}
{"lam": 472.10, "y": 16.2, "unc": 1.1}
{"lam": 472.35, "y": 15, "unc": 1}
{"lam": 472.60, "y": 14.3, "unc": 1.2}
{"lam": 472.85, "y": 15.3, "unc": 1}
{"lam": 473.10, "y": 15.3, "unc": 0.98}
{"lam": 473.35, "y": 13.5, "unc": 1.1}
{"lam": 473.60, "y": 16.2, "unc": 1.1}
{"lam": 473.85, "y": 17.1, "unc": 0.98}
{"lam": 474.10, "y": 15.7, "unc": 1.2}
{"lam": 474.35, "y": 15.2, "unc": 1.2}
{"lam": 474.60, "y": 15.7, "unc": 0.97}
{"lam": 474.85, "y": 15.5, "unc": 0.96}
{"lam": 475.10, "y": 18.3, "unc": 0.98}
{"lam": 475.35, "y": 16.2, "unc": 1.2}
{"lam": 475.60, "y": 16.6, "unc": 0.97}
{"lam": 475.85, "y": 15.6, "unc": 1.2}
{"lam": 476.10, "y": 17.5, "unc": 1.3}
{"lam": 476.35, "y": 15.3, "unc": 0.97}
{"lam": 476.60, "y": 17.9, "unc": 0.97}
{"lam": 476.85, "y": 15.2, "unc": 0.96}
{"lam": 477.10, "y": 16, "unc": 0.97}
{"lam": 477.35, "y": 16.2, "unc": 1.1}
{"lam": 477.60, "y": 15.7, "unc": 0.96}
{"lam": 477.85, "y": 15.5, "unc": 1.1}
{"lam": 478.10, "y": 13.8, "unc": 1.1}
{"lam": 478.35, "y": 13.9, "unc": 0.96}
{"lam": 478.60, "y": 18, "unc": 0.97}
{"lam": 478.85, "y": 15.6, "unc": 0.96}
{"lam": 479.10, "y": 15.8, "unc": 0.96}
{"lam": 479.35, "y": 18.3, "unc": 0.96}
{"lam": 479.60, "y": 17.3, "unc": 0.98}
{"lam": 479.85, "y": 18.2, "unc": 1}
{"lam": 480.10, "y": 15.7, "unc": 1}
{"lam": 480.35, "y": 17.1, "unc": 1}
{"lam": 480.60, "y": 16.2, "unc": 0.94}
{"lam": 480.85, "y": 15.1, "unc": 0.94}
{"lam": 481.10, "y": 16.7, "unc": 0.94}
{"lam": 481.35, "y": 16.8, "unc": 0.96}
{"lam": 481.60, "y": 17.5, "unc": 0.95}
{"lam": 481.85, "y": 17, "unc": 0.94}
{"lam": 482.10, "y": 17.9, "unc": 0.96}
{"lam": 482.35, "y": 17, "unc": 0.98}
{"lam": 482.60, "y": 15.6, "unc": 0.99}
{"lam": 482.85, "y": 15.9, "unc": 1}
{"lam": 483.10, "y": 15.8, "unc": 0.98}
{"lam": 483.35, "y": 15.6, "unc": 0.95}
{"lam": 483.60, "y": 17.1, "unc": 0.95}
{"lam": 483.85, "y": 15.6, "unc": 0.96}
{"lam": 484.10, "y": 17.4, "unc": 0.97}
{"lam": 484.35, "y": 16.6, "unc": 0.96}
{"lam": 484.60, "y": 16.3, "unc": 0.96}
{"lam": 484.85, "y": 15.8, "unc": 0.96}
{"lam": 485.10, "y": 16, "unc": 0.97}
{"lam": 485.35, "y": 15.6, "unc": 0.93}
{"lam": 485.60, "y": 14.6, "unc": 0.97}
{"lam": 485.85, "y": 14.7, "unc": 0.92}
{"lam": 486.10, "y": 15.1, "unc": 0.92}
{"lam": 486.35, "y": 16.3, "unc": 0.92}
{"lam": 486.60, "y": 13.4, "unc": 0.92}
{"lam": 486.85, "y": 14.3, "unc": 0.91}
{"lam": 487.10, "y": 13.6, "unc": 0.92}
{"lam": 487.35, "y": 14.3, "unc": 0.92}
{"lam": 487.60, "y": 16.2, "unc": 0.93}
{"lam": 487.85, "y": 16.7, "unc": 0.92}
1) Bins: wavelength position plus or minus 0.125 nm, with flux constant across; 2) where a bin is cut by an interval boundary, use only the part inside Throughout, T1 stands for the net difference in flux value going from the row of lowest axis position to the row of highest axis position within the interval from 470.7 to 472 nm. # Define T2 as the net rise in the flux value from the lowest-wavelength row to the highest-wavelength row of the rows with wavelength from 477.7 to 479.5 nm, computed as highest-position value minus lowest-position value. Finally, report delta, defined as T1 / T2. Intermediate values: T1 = 0.1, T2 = 2.8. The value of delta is 0.04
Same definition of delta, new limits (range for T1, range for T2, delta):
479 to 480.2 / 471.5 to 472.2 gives -0.14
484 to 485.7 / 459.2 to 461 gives -2.80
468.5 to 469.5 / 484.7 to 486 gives 1.18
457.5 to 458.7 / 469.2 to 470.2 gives 0.46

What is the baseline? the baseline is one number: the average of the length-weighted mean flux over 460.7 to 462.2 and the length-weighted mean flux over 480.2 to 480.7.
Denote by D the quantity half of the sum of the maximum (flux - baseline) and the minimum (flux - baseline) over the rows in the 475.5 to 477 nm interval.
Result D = -0.2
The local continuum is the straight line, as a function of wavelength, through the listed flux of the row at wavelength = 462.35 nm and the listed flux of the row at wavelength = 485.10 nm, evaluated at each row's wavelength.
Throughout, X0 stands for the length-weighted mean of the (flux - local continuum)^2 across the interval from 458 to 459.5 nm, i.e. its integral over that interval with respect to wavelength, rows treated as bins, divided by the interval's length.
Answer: 1.3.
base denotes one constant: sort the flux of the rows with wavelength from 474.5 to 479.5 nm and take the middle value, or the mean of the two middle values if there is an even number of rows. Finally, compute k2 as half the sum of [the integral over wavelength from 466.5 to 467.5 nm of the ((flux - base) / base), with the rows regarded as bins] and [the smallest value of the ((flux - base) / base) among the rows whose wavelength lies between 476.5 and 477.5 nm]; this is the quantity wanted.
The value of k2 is -0.02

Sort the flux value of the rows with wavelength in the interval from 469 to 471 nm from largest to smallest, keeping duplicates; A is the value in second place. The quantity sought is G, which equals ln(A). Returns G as 2.77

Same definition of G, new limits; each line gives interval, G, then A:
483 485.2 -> 2.84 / 17.1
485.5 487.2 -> 2.71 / 15.1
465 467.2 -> 2.81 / 16.6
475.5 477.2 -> 2.86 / 17.5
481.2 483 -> 2.86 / 17.5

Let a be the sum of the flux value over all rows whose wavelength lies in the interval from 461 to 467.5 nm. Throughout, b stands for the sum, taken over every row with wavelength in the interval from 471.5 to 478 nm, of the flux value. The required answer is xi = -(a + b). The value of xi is -826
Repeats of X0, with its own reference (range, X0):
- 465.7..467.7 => 0.4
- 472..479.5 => 1.6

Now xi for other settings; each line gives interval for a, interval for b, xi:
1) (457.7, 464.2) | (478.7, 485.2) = -843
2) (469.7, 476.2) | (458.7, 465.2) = -817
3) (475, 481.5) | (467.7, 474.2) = -821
